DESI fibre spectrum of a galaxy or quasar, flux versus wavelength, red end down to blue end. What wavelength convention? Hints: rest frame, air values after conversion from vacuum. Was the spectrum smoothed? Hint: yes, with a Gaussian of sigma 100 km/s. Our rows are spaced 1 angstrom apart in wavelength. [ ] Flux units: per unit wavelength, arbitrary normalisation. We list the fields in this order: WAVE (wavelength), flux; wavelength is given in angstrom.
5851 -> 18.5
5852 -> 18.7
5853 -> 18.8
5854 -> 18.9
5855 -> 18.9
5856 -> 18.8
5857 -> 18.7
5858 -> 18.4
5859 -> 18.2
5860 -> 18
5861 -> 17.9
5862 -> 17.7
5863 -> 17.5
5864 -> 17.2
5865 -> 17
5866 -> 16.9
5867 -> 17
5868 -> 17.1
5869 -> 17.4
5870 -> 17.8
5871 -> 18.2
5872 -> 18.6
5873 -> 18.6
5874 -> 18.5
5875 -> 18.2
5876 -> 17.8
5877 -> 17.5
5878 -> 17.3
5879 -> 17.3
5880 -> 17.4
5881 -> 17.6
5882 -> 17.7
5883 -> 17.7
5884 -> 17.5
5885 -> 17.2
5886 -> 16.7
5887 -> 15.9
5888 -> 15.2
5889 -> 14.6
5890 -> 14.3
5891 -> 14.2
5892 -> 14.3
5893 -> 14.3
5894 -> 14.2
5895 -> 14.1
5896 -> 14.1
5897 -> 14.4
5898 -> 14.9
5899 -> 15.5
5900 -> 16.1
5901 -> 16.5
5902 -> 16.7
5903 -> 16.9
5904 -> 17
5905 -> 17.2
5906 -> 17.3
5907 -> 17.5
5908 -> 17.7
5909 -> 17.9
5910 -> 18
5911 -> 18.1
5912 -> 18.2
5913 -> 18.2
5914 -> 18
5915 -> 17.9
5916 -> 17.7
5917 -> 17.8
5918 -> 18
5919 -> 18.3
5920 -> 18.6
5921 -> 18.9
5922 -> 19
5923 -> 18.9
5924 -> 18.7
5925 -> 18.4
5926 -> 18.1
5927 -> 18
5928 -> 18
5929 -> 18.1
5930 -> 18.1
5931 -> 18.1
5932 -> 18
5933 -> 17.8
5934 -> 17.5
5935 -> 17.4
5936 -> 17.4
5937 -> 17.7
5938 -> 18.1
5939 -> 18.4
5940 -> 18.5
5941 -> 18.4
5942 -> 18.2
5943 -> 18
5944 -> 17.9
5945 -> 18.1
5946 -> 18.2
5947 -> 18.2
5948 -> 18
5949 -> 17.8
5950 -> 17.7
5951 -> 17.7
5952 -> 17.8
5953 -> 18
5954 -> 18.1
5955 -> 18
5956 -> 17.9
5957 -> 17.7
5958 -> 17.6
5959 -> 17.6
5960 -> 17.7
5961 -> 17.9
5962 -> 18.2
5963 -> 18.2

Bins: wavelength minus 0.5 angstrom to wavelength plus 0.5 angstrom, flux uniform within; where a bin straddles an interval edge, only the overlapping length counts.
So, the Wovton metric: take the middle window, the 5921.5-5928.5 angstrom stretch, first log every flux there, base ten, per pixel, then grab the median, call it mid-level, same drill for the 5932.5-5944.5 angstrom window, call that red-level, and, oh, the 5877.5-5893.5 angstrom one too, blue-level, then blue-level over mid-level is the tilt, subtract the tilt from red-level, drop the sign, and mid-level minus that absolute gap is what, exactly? 0.98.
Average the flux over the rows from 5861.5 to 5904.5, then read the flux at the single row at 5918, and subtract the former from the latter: 1.4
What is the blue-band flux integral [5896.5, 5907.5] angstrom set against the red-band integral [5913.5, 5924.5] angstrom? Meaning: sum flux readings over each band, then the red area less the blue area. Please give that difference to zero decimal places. 22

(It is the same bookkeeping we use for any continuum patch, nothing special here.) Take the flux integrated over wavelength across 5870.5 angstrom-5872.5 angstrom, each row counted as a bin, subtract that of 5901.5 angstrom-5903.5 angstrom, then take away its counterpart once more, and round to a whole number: -30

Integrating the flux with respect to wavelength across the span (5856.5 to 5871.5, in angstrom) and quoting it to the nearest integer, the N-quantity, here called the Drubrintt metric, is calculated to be 265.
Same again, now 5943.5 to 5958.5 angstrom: 269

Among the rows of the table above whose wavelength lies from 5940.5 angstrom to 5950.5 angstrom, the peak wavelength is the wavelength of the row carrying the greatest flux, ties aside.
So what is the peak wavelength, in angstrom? 5941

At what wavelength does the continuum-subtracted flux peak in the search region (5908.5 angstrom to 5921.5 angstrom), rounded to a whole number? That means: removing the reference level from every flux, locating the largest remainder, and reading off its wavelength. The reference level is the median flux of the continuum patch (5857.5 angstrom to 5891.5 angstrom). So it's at 5921 angstrom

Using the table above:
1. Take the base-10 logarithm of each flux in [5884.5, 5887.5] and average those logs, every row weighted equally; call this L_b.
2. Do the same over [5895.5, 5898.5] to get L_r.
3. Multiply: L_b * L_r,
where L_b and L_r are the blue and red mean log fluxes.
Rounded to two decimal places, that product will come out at 1.42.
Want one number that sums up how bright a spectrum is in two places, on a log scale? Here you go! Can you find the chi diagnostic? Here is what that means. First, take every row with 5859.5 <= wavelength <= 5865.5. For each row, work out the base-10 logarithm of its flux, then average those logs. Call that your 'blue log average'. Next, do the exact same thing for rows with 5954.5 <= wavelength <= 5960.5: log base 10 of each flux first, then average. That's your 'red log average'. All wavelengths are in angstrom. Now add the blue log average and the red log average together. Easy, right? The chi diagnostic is 2.49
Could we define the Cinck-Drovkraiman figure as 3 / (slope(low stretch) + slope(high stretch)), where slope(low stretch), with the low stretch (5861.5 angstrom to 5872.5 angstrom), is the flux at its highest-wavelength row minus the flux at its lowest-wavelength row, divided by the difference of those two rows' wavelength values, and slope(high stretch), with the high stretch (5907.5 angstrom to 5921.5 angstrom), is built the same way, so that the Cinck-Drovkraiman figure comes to 16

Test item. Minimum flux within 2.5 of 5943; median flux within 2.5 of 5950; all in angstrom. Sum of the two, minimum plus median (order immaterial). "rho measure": 35.7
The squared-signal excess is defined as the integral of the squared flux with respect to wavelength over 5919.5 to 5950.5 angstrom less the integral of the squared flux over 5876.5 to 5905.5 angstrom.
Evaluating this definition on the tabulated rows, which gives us 2714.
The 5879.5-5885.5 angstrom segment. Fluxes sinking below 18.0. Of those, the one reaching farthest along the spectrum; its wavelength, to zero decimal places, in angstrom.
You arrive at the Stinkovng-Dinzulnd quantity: 5885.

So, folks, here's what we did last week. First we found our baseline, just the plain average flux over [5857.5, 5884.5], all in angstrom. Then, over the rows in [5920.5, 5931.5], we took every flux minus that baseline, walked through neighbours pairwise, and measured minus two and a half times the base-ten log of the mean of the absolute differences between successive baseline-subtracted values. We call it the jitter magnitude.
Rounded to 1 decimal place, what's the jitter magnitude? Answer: 2.3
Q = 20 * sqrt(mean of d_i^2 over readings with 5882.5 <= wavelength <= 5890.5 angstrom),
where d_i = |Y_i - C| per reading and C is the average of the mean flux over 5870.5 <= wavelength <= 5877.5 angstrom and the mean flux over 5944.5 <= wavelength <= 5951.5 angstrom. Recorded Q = 46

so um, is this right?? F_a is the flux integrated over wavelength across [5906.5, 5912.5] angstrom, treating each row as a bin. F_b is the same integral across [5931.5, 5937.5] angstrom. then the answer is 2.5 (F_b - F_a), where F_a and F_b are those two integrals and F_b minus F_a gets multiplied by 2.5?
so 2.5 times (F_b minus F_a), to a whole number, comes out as -4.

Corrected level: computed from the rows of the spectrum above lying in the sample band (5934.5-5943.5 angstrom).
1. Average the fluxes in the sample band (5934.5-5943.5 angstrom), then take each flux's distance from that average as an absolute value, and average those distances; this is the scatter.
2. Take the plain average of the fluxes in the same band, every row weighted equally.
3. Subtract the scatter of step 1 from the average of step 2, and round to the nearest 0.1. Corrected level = 17.7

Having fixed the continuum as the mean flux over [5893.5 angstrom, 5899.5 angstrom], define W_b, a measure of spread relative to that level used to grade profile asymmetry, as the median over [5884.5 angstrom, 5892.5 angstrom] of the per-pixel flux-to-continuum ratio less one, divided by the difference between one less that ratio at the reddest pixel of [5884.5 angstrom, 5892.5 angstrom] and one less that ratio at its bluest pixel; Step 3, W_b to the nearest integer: 0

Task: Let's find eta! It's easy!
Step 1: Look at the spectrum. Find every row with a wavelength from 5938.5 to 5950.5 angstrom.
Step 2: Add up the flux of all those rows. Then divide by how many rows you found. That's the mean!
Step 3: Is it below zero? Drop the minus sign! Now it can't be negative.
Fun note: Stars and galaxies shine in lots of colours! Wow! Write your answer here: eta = 18.1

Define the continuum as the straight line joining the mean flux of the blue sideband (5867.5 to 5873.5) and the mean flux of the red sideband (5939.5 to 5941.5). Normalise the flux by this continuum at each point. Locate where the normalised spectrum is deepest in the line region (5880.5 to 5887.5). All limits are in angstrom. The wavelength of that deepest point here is 5887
